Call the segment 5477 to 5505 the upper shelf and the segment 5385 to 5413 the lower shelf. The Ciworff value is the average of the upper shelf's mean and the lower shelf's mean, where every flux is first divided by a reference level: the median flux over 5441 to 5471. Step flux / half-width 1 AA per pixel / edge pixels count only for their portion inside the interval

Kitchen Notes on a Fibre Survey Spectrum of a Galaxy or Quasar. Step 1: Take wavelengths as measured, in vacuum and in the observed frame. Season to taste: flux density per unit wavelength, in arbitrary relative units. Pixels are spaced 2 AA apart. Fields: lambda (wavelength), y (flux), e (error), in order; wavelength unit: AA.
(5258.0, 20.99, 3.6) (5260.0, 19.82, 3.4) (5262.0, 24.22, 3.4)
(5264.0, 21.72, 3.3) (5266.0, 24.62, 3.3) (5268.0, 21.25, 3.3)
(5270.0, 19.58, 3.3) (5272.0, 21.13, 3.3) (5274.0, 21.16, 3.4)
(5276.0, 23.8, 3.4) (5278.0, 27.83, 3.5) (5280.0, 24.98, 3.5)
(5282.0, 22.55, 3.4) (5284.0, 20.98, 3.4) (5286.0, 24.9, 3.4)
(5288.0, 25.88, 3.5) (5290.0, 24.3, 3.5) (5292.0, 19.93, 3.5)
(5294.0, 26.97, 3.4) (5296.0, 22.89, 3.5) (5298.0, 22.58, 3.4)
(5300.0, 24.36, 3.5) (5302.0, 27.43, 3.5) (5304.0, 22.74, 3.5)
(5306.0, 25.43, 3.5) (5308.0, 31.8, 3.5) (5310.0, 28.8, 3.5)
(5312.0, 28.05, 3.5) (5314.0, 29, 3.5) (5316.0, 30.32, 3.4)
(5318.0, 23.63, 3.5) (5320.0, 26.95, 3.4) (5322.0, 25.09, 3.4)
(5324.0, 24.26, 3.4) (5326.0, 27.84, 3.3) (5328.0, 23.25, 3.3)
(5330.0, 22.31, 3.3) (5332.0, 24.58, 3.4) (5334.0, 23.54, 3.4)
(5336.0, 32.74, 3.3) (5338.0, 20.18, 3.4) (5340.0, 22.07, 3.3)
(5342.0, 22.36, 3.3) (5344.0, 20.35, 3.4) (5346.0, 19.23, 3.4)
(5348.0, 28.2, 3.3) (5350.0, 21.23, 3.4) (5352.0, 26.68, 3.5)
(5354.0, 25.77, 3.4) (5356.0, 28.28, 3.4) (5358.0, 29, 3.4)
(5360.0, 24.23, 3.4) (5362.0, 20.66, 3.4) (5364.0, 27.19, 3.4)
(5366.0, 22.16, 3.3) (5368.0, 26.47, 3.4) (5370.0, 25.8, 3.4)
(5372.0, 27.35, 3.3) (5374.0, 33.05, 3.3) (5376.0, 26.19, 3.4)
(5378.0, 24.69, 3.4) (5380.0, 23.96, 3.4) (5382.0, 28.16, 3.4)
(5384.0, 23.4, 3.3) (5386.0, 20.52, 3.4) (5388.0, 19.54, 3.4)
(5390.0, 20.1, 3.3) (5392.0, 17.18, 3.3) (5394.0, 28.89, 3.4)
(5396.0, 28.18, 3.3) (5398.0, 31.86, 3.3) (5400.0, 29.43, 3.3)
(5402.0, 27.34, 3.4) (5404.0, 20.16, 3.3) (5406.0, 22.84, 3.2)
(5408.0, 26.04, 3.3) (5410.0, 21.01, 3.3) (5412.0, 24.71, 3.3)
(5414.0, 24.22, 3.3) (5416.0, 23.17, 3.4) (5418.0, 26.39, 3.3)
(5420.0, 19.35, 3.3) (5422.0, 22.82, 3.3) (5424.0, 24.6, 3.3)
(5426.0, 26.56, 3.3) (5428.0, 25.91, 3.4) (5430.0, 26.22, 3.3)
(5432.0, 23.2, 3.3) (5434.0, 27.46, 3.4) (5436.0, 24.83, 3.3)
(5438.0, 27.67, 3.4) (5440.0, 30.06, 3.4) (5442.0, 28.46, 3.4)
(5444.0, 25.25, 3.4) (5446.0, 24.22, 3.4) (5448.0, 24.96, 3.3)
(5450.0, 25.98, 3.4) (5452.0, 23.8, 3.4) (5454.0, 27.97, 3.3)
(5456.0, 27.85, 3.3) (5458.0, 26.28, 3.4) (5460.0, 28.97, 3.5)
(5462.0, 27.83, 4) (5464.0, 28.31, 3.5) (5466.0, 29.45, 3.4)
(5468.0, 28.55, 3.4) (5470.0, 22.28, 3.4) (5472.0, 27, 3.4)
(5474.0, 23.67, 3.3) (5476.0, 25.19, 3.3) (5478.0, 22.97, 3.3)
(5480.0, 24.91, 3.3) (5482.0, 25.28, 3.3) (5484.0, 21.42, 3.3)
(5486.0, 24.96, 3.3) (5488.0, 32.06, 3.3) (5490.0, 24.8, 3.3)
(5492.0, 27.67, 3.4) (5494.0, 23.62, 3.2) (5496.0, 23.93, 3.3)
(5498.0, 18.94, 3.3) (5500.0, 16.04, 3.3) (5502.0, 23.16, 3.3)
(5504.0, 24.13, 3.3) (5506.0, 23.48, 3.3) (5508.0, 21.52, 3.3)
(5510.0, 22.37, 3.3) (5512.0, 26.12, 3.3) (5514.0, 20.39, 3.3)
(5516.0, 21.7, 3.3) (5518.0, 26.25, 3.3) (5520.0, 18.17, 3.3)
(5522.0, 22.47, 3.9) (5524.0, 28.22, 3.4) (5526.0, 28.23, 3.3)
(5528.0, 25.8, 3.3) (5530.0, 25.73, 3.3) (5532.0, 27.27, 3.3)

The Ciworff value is 0.86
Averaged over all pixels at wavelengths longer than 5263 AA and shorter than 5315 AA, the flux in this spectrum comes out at 24.4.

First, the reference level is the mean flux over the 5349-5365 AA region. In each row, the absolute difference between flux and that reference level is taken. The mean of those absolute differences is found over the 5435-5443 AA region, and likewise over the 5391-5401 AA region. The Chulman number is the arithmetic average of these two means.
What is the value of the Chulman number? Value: 3.8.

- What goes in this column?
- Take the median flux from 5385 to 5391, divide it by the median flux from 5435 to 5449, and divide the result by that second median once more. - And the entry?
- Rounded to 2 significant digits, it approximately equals 0.032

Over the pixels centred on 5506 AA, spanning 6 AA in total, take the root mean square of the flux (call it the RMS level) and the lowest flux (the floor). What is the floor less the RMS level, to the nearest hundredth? -1.55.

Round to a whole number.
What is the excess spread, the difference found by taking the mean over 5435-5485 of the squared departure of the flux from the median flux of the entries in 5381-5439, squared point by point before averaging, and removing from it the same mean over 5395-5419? -4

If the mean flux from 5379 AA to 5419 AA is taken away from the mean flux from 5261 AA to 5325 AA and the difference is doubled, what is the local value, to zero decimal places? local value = 1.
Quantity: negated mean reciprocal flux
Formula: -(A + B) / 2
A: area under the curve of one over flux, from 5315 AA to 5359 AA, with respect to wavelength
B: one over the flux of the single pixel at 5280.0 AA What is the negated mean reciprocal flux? -0.920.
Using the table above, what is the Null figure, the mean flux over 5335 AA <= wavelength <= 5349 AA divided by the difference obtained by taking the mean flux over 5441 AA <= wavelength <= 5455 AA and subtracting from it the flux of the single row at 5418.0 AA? -40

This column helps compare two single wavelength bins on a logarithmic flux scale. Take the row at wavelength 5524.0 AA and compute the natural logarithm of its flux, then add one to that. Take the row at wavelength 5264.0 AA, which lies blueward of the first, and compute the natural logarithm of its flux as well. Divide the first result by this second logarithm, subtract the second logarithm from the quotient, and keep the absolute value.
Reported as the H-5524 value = 1.67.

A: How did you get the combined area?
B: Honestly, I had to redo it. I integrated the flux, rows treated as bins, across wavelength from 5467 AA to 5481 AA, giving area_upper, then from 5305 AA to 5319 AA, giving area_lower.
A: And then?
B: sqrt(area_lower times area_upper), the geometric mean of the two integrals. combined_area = 371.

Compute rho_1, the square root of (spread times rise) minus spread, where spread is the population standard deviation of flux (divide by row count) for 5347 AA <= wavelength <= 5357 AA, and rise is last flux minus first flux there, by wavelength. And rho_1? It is -2.1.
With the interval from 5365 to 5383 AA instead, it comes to 1.3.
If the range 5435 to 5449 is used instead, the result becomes -1.5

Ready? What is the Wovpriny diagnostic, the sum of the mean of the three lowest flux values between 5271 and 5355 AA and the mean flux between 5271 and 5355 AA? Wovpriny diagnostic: 44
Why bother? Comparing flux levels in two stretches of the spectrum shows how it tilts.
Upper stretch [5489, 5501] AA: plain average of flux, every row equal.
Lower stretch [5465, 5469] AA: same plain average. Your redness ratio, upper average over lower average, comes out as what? 0.78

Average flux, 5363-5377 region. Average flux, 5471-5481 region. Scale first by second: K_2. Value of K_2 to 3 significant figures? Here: 1.09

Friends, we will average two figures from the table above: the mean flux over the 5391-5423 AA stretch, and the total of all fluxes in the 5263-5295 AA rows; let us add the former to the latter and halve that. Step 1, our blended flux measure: 198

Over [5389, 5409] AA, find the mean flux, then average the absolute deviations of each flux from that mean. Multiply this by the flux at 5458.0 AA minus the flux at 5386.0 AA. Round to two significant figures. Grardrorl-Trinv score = 24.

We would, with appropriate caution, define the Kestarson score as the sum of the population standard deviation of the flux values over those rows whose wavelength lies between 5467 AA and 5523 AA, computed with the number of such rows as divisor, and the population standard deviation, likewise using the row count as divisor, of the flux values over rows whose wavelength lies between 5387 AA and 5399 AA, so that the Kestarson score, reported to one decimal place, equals 8.7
